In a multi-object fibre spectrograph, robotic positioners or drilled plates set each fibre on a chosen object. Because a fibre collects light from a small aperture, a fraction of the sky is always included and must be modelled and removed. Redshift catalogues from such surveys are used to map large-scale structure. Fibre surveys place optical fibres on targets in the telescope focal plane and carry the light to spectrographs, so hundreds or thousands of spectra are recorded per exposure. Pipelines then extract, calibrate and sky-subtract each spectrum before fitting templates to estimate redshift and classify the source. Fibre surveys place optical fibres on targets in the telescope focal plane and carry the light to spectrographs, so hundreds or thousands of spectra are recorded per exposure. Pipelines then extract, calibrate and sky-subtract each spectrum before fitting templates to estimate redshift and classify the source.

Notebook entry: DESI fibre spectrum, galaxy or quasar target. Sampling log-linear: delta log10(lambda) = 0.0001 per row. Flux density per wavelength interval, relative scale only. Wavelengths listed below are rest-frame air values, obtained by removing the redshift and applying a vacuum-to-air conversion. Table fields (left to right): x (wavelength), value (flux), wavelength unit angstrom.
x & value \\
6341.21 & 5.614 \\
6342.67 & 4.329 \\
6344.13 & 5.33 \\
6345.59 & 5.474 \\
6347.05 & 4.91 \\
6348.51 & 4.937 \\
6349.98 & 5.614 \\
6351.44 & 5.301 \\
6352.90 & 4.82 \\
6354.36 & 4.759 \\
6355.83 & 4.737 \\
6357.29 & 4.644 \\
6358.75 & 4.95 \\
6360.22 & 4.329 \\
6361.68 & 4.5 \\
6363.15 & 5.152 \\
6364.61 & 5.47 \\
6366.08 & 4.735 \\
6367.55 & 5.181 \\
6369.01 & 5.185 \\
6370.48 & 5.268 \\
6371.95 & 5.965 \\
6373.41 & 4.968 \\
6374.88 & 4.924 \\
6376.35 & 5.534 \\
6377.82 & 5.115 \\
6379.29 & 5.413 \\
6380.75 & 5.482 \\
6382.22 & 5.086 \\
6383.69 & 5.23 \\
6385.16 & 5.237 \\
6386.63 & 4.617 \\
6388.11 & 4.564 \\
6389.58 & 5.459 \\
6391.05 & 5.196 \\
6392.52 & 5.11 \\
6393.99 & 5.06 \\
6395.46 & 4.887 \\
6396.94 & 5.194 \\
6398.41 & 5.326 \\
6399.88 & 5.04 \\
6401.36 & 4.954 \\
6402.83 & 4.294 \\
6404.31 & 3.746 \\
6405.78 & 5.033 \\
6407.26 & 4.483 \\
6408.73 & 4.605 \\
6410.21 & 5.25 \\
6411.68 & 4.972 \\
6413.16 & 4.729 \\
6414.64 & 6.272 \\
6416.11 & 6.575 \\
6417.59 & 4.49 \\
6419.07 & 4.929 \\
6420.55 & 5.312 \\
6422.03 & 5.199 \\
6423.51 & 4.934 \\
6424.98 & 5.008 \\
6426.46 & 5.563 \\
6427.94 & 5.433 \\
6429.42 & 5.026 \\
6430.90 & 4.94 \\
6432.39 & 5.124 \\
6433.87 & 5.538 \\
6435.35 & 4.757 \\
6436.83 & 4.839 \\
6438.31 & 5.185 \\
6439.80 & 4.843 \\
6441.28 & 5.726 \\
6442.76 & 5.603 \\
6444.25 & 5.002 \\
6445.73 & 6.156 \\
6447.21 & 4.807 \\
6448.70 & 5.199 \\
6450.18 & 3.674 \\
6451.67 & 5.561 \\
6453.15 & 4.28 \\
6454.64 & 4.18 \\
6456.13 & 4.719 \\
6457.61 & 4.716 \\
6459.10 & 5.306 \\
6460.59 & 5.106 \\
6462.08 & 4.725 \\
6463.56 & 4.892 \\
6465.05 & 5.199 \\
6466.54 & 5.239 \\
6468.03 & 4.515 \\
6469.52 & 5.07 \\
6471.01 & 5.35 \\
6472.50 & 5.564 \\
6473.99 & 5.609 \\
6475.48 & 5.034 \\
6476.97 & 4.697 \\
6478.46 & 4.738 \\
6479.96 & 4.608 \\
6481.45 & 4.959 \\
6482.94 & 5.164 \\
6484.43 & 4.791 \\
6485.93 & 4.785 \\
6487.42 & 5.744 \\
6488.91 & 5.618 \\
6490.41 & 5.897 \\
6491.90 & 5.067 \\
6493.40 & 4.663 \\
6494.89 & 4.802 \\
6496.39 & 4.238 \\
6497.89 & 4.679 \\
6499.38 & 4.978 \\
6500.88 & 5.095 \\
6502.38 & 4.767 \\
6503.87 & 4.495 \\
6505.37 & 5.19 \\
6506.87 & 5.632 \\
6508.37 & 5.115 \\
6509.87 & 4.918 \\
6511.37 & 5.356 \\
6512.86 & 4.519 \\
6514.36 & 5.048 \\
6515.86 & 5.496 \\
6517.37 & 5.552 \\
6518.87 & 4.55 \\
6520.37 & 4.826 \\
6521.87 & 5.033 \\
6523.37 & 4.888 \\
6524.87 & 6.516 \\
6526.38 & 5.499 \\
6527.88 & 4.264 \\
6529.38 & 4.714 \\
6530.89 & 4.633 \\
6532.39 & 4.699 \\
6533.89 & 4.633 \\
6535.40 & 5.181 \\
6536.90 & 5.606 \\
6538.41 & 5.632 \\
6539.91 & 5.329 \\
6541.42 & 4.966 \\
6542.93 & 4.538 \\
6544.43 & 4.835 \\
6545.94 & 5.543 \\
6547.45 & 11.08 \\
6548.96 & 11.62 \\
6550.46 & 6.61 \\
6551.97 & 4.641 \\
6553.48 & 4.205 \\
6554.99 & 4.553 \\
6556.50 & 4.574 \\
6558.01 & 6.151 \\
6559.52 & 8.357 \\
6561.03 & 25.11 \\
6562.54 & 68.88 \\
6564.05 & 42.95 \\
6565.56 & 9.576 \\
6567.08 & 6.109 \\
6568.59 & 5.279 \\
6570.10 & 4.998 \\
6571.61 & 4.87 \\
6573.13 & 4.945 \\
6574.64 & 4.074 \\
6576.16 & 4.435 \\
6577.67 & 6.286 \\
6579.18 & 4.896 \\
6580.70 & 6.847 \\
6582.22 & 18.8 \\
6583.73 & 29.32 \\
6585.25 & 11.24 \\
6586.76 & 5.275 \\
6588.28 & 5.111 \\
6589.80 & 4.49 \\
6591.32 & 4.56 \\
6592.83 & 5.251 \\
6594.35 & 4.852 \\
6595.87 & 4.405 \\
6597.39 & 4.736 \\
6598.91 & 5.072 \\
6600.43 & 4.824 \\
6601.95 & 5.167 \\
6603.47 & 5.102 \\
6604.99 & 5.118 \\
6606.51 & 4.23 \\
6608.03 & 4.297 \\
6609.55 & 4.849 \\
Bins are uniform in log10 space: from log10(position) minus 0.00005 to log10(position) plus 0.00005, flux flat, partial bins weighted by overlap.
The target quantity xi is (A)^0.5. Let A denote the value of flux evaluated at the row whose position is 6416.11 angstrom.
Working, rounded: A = 6.575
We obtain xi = 2.56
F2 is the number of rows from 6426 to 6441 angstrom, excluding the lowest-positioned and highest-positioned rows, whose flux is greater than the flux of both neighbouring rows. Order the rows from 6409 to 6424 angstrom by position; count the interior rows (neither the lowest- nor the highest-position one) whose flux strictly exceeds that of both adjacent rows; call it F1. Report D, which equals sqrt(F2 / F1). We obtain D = 1.00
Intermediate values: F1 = 2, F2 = 2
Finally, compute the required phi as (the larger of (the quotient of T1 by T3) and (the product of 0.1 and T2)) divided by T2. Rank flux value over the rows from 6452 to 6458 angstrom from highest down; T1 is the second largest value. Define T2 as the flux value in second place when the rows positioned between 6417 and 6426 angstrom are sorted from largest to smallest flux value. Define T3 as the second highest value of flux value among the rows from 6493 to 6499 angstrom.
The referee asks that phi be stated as 0.194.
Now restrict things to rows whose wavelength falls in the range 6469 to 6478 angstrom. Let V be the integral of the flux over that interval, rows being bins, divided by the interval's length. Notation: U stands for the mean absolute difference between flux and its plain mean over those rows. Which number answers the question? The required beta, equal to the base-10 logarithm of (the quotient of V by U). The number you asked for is 1.26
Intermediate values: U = 0.29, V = 5.21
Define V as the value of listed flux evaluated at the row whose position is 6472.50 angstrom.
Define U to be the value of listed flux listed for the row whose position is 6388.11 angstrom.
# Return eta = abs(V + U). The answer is 10.1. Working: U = 4.564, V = 5.564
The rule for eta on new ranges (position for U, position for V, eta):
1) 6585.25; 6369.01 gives 16.4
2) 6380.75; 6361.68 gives 10.0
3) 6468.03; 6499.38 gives 9.5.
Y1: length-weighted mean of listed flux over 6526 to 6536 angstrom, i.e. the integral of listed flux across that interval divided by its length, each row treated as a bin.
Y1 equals 4.8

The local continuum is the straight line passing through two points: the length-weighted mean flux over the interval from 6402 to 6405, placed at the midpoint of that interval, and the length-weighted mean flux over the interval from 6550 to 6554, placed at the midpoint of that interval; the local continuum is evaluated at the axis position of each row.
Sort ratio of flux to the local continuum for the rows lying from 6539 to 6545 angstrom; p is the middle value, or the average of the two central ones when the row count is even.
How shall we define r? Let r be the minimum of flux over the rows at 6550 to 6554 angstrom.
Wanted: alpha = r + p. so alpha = 5.18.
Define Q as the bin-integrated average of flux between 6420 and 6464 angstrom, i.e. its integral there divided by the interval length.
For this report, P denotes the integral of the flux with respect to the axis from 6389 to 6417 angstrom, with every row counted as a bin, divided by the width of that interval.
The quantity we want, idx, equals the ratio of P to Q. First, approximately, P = 5.1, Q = 5.05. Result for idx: 1.0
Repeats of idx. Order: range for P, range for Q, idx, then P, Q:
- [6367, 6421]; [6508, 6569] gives 0.6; 5.1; 8.63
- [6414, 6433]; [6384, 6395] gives 1.0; 5.3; 5.04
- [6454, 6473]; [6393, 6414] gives 1.0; 5.0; 4.84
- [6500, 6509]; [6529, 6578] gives 0.5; 5.0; 9.45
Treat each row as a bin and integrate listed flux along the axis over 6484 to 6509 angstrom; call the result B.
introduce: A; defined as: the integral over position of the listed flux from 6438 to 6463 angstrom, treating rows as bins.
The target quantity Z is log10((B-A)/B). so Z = -2.00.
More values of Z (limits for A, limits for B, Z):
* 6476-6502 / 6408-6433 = -2.24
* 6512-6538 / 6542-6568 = -0.21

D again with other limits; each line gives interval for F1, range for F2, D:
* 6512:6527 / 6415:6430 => 0.82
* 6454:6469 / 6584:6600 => 0.58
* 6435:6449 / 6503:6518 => 0.82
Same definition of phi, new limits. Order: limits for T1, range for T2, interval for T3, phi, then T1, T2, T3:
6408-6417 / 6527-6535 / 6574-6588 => 0.100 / 6.272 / 4.699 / 18.8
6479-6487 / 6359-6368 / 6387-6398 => 0.184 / 4.959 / 5.181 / 5.196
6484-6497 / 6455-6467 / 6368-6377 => 0.198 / 5.744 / 5.239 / 5.534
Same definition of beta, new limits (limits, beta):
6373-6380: 1.36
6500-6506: 1.28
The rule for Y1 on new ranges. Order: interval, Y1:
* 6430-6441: 5.1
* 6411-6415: 5.2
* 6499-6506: 4.9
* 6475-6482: 4.8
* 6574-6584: 9.8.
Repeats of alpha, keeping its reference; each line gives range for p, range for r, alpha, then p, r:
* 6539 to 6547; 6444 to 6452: 4.66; 0.99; 3.674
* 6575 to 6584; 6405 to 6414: 5.72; 1.24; 4.483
